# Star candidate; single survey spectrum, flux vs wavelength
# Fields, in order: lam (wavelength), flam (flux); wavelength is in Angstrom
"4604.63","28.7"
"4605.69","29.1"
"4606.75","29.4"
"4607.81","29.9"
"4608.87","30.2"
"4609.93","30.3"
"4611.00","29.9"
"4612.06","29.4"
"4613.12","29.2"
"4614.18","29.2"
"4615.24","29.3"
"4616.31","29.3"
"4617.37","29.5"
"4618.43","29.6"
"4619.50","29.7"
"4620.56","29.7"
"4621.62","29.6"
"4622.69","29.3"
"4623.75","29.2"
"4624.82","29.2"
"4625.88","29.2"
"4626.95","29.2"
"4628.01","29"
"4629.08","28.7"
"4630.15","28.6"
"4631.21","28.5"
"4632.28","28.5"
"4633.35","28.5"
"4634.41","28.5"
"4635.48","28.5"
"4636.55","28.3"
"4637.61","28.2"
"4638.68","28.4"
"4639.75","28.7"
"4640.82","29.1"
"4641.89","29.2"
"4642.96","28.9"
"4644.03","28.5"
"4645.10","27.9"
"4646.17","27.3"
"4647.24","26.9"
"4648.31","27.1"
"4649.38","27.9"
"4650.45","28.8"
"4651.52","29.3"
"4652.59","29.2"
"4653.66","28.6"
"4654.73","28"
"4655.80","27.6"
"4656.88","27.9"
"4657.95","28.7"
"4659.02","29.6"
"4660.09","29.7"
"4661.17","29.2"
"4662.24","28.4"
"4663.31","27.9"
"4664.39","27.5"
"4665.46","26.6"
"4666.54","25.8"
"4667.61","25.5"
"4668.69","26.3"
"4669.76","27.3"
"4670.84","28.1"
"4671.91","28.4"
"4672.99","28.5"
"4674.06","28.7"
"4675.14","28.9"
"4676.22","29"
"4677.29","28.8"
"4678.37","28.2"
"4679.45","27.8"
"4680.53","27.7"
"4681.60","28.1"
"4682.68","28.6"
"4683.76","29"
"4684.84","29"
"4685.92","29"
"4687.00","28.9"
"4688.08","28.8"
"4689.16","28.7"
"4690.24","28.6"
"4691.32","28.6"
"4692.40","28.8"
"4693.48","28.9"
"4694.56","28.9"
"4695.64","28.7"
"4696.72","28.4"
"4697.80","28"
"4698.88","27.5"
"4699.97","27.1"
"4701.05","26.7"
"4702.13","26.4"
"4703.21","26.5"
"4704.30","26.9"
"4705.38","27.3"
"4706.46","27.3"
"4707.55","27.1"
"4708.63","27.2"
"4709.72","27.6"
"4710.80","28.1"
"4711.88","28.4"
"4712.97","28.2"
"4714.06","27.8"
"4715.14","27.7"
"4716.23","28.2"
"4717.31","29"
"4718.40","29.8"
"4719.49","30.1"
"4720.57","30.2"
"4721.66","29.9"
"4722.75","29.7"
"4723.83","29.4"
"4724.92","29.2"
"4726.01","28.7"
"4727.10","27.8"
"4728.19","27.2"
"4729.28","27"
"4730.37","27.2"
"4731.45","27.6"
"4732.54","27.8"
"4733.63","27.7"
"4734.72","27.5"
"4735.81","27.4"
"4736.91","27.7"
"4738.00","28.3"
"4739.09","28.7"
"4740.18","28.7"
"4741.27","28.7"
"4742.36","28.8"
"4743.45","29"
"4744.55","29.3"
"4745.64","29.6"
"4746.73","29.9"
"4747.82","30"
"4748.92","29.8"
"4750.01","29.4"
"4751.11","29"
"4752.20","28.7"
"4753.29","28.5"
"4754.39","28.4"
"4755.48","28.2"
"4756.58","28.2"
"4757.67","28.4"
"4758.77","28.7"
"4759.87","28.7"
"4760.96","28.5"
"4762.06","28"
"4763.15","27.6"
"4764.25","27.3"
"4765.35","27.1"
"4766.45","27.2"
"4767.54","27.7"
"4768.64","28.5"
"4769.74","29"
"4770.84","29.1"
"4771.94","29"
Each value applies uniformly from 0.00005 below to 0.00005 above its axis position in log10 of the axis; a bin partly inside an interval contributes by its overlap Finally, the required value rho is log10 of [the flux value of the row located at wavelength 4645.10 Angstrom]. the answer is 1.446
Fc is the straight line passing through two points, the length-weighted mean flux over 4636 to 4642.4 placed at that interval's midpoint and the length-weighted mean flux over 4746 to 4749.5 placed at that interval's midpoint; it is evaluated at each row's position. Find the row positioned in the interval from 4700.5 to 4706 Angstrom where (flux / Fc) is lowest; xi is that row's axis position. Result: 4702.13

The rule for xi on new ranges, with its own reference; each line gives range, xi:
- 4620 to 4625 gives 4624.82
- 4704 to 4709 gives 4704.30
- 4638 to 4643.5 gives 4638.68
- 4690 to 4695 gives 4691.32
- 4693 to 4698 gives 4697.80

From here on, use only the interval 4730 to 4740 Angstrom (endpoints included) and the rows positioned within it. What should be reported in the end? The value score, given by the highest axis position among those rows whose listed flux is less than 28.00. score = 4736.91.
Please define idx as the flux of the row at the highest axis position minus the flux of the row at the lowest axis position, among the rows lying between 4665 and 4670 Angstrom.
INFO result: 0.7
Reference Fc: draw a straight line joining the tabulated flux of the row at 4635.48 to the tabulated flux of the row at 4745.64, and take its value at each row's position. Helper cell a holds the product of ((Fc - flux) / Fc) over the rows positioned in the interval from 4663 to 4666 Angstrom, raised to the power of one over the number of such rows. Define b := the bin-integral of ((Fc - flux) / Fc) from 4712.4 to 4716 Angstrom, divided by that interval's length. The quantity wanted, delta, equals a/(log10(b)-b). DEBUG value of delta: -0.034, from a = 0.047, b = 0.046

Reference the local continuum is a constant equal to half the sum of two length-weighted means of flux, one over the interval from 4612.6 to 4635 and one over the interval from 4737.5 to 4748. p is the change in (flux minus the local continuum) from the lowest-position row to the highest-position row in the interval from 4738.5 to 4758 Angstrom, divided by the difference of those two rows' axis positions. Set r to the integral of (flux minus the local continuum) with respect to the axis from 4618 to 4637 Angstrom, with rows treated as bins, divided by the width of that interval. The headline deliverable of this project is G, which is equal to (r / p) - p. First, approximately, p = -0.02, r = -0.12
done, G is 7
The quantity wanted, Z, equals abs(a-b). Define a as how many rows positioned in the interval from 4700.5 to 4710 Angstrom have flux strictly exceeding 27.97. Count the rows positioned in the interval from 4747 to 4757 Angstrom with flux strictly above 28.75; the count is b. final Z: 4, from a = 0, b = 4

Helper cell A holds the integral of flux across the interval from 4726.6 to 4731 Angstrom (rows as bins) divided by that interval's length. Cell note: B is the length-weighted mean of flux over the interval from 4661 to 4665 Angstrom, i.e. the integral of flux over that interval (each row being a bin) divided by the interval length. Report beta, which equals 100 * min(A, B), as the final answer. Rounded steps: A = 27.3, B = 28.2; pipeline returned 2734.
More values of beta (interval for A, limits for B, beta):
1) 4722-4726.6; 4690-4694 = 2874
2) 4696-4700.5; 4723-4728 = 2777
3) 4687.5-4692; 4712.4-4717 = 2802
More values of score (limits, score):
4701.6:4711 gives 4709.72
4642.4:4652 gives 4649.38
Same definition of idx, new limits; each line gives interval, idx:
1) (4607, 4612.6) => -0.5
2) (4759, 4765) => -1.4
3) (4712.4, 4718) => 0.8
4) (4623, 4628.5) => -0.2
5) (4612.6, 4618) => 0.3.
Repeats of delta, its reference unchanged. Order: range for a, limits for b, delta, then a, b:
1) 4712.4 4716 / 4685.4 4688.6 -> -0.019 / 0.047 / 0.004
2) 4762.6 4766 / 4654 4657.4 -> -0.052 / 0.082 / 0.029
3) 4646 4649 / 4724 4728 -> -0.034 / 0.053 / 0.030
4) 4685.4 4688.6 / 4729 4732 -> -0.001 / 0.002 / 0.073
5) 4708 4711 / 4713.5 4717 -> -0.039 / 0.054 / 0.045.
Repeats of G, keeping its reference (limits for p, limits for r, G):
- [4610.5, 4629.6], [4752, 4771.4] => 14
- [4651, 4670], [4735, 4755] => 2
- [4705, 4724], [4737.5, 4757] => -1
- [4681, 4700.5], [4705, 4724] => 11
